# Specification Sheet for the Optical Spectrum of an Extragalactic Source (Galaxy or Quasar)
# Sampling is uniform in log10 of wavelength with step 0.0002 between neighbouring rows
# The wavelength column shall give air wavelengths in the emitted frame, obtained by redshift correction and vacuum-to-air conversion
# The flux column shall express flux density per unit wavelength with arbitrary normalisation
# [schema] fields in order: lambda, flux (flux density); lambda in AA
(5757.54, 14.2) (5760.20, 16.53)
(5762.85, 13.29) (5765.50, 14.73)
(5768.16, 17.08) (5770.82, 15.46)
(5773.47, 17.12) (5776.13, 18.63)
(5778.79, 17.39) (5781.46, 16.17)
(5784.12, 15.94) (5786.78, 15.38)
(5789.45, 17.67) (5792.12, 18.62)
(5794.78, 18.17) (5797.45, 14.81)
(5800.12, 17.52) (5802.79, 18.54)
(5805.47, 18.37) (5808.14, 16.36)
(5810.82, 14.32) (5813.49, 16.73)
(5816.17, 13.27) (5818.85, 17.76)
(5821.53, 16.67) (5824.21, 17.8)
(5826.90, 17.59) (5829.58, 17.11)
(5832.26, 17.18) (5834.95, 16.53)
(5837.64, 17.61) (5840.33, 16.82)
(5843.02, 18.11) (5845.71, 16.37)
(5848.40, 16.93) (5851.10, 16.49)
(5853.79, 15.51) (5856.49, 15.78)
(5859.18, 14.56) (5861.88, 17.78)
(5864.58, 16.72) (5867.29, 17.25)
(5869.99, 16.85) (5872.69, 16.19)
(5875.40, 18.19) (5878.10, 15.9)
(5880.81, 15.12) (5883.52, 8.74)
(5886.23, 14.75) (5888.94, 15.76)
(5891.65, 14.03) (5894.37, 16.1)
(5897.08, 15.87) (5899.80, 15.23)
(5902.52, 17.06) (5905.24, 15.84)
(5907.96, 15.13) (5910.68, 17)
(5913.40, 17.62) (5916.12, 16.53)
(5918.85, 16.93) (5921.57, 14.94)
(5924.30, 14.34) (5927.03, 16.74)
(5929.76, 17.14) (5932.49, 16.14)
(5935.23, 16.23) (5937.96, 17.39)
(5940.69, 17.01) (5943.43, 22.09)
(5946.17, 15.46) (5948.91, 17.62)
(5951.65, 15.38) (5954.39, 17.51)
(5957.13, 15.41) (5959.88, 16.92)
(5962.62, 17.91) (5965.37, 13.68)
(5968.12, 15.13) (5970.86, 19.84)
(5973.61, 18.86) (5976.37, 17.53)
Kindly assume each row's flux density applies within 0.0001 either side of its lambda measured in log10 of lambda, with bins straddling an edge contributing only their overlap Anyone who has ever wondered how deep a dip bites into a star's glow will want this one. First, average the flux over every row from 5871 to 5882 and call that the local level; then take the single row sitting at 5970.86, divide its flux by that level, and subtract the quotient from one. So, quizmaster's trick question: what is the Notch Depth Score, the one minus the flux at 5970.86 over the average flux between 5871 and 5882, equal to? -0.21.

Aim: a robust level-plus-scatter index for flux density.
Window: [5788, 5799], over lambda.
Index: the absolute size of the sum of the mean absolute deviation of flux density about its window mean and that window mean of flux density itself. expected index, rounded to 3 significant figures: 18.6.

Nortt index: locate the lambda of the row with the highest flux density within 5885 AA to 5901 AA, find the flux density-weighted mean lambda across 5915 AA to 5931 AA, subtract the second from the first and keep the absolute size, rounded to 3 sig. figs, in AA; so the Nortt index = 28.6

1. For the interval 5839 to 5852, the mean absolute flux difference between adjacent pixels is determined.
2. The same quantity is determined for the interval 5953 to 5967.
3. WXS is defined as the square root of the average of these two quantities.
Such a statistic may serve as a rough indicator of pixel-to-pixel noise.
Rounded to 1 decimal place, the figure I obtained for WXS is 1.3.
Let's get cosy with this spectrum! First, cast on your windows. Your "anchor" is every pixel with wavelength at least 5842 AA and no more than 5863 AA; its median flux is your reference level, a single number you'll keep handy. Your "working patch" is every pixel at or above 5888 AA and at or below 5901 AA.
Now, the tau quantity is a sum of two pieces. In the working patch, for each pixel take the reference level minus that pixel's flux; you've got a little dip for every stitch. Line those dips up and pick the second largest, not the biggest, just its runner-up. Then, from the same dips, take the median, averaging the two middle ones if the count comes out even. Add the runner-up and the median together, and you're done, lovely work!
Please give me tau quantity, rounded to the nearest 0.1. 1.9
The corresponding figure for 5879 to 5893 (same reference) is 4.1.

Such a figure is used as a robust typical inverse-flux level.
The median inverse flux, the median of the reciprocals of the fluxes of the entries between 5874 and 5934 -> 0.063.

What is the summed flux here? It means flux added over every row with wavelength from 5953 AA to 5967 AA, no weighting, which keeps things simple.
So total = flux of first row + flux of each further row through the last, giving 81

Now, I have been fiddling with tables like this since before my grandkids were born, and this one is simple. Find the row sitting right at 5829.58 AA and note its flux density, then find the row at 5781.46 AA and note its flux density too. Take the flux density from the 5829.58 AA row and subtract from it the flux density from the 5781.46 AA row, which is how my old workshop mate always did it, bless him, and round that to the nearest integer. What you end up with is 1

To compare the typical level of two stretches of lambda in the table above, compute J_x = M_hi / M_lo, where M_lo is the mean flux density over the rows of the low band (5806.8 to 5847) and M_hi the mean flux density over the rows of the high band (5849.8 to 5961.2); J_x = 0.97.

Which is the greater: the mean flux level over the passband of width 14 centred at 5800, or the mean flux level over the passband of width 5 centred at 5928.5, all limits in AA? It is 17.5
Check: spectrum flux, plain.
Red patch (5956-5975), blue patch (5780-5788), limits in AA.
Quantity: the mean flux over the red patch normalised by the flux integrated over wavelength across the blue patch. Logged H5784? 0.133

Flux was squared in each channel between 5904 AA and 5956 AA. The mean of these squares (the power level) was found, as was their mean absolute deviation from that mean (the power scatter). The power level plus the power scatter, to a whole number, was 318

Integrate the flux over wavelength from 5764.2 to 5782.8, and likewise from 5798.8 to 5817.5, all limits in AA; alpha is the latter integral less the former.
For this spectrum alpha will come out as -2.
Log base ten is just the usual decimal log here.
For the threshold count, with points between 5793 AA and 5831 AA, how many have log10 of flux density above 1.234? 7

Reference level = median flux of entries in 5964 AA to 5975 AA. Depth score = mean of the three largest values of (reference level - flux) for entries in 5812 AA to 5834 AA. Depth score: 1.4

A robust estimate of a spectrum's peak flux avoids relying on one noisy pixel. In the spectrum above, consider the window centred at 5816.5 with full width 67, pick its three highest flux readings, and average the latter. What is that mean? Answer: 18.5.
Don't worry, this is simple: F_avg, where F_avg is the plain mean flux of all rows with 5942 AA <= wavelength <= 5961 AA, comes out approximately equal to 17.2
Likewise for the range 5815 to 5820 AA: 15.5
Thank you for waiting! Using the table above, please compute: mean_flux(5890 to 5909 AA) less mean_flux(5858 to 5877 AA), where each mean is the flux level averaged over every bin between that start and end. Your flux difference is -1.18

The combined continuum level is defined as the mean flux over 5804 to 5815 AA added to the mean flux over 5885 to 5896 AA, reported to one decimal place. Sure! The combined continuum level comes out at 31.6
